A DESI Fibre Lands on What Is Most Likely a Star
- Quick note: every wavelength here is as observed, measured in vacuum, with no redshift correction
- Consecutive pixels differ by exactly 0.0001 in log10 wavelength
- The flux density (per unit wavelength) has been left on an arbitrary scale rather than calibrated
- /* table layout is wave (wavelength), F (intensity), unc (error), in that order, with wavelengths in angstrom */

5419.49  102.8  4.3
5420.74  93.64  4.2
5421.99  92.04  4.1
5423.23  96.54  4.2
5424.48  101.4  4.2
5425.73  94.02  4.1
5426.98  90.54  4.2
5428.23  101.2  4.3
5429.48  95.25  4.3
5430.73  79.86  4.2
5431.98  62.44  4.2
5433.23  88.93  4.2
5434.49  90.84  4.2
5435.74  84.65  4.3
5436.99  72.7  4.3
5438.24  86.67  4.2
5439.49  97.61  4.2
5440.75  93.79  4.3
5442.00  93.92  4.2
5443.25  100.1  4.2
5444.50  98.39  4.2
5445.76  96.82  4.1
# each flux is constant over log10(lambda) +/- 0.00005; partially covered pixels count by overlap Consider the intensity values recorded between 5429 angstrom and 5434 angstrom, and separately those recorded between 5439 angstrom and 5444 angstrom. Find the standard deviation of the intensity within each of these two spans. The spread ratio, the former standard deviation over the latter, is 4.66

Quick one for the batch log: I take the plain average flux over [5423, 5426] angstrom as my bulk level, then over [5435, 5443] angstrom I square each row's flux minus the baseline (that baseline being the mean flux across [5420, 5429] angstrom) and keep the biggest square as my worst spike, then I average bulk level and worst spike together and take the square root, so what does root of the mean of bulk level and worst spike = 18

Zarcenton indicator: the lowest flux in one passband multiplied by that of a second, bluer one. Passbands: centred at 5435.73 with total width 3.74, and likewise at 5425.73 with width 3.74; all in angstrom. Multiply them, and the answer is 6582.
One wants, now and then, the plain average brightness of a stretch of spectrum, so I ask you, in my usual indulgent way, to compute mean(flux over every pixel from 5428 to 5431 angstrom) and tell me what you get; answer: 92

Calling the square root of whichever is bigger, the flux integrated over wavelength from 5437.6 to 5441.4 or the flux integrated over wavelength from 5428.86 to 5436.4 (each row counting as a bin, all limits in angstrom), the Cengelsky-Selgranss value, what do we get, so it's 25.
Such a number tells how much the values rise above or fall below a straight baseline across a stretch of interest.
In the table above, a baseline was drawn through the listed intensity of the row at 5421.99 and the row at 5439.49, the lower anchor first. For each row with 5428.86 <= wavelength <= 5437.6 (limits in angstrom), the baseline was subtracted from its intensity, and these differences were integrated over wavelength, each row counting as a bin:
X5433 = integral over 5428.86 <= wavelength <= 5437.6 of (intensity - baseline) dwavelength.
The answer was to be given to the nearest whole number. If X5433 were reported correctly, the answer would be -118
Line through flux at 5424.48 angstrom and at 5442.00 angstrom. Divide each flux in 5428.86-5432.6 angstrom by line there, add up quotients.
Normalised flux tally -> 2.4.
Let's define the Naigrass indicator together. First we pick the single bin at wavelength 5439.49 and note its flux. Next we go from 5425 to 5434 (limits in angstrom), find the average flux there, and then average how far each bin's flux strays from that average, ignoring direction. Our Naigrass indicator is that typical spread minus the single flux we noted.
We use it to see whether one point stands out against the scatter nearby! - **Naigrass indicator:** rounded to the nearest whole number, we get -88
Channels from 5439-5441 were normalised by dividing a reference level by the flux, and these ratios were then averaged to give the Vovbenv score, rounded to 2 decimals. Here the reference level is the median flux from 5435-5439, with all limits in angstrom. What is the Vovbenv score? 0.88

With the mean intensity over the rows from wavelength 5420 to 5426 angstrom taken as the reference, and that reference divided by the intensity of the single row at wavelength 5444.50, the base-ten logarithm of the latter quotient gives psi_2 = -0.01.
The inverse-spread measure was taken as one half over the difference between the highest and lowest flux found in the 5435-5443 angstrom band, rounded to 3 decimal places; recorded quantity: 0.020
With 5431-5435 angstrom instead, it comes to 0.018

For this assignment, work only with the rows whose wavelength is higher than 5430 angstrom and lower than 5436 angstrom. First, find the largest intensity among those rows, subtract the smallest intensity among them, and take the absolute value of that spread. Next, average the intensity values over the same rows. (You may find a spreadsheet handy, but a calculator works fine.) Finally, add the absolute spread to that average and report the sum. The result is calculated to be 110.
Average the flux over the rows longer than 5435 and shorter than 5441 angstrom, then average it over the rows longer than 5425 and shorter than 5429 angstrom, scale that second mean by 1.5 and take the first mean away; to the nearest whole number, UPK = 56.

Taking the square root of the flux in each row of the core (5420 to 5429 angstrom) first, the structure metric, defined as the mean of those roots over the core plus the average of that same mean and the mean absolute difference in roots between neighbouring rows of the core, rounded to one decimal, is 14.8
